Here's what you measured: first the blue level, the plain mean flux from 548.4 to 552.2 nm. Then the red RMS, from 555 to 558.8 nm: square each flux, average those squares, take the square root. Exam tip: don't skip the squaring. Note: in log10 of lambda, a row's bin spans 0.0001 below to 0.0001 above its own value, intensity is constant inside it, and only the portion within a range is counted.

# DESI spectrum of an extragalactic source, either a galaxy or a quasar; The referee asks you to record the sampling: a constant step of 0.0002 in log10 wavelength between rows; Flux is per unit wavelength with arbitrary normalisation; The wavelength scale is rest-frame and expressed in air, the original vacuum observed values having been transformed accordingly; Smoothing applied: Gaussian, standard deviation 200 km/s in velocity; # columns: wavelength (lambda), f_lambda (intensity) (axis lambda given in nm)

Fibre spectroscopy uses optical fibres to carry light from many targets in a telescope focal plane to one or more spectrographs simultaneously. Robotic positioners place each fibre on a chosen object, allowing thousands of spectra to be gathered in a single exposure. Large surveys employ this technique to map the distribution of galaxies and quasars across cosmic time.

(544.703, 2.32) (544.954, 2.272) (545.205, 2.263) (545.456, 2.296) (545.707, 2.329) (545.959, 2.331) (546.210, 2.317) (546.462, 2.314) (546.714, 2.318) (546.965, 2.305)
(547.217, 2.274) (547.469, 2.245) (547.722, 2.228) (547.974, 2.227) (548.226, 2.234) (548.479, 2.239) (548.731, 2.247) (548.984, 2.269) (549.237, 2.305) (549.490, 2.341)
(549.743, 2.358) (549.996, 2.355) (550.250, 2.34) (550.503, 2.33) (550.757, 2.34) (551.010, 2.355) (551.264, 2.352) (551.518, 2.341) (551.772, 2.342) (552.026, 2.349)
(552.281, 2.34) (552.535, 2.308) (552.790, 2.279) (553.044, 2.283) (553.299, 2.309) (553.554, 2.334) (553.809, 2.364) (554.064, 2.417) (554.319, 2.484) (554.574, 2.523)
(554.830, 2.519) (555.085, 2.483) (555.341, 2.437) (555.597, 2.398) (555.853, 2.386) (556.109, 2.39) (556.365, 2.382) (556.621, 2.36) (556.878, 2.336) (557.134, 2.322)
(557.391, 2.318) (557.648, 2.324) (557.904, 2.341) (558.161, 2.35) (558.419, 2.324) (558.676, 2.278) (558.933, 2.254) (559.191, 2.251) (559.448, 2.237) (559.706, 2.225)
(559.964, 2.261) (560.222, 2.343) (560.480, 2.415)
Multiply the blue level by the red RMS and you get 5.49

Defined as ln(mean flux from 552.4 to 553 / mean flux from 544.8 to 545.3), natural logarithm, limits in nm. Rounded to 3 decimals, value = 0.011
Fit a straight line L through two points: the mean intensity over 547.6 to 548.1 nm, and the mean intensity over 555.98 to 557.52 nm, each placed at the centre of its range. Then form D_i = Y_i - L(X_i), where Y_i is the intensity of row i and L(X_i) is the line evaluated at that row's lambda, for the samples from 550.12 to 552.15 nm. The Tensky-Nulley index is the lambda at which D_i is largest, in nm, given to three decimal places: 551.010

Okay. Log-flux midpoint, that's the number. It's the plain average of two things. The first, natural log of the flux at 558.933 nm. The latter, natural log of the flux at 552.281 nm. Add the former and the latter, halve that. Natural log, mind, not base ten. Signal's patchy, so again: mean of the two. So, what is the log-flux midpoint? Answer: 0.831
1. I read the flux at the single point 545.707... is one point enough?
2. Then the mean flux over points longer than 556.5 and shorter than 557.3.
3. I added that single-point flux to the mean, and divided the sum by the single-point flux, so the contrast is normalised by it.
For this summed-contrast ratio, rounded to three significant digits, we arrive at 2.00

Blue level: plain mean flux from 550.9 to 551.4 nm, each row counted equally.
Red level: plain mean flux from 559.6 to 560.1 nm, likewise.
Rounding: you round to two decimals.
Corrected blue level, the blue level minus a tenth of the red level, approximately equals 2.13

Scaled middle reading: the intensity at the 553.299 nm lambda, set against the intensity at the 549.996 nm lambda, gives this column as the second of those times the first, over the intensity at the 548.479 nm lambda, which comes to 2.43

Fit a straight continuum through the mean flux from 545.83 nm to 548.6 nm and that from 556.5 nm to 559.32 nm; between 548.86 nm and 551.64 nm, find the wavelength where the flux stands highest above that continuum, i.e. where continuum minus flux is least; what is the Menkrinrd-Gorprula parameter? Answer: 549.743 nm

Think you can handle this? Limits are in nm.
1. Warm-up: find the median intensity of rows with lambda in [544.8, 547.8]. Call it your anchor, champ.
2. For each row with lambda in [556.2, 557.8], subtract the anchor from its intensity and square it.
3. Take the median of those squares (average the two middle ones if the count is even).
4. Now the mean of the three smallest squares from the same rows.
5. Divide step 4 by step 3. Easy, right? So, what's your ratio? 0.49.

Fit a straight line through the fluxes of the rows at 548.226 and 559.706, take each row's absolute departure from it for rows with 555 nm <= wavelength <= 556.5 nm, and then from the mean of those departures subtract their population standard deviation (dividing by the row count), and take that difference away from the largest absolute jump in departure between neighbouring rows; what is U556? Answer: -0.10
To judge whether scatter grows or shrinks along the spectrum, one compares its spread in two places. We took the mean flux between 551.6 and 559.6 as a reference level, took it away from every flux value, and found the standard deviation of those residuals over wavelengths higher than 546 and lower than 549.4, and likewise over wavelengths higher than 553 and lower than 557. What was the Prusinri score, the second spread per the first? 2.0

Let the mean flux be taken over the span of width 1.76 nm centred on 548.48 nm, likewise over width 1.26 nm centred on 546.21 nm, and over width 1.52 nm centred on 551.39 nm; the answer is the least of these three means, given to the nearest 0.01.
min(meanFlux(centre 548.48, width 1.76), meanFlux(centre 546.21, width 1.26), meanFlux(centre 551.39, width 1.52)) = 2.25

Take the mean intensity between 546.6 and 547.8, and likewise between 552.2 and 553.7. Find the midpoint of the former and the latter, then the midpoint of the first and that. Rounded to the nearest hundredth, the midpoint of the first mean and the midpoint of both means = 2.28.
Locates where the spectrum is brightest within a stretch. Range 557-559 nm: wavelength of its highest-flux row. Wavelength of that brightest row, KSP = 558.161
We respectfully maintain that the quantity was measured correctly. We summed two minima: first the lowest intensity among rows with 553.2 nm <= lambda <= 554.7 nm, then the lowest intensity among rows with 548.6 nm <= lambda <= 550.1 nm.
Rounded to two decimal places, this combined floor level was 4.56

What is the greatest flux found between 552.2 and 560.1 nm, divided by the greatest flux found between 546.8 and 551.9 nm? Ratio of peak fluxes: 1.07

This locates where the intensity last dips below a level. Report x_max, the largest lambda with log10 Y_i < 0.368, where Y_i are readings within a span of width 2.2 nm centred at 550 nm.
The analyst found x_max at 550.503 nm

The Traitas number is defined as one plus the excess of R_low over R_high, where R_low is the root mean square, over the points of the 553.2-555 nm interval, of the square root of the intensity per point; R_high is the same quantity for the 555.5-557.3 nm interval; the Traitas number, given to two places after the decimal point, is 1.02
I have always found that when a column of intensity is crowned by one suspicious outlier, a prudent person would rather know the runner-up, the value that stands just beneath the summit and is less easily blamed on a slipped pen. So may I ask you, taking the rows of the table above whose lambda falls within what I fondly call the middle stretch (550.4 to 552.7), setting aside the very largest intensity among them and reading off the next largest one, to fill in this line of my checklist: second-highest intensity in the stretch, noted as 2.352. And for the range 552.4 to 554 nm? 2.334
